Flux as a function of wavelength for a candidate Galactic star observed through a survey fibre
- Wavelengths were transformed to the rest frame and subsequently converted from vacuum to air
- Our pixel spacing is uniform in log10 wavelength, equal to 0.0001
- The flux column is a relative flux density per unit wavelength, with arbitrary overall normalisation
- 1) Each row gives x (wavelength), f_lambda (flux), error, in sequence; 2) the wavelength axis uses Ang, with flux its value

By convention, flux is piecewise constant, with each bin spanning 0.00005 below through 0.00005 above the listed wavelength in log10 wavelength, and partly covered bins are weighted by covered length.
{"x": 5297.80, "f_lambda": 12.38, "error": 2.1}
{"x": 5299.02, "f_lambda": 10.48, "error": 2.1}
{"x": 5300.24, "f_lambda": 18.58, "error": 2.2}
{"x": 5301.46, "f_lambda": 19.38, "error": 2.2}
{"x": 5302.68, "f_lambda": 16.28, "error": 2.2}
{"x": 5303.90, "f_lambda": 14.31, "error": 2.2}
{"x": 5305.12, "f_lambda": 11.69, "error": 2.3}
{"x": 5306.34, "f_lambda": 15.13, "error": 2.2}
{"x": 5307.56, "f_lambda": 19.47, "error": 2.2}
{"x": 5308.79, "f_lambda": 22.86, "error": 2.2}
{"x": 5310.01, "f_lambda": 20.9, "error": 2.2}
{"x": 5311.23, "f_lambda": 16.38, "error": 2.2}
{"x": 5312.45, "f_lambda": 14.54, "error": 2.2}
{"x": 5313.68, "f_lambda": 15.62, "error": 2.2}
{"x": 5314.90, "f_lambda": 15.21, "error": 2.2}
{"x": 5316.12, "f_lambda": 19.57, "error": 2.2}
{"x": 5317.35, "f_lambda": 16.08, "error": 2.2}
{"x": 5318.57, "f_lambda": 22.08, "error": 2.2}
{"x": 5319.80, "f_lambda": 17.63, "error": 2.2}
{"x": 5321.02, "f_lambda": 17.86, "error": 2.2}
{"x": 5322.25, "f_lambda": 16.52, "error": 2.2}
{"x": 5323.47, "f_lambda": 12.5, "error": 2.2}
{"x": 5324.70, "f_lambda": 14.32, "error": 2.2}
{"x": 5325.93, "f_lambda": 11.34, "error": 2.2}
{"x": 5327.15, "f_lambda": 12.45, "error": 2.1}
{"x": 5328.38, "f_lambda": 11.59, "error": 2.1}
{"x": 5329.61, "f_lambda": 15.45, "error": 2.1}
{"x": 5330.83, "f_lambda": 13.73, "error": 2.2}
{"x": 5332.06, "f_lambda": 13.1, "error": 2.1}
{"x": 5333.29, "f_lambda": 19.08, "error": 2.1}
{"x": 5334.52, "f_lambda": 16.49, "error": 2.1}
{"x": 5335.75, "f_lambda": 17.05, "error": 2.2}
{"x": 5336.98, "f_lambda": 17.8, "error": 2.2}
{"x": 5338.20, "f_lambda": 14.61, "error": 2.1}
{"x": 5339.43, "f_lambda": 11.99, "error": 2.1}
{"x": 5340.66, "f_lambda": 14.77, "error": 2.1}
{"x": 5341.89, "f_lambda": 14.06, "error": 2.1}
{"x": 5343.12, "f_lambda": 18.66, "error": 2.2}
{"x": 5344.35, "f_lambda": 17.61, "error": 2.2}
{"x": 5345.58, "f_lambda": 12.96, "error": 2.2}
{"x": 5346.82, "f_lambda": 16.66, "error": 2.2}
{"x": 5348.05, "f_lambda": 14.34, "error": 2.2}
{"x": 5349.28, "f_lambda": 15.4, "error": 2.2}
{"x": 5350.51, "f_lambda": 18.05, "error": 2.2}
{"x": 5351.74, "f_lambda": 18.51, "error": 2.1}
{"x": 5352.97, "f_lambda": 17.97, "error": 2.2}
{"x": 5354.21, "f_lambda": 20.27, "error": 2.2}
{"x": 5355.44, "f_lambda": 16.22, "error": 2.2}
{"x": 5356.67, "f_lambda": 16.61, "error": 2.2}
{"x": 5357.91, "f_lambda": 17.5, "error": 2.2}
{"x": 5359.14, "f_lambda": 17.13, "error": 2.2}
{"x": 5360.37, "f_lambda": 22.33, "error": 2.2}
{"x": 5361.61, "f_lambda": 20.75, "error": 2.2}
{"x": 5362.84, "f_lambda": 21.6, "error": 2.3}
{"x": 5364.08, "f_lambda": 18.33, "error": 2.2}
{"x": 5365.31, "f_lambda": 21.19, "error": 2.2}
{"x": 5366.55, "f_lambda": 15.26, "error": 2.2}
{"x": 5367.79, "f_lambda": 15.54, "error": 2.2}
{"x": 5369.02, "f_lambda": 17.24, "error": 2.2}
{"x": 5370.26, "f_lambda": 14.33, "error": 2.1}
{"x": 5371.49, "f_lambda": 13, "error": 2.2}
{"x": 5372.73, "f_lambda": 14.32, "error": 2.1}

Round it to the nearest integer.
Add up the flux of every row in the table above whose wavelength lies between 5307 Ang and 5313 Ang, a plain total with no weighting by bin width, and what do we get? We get 94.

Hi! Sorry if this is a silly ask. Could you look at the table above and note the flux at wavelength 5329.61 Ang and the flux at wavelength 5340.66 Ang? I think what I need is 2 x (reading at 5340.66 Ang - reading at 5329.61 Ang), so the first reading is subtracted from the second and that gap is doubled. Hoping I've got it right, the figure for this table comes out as -1.4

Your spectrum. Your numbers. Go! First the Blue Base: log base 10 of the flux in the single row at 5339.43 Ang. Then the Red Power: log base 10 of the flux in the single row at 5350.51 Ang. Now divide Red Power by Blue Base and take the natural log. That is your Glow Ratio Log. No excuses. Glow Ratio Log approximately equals 0.15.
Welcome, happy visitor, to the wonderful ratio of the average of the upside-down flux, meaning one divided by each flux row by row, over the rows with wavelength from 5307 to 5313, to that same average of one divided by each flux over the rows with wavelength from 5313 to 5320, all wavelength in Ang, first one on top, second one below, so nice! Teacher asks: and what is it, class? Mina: 0.95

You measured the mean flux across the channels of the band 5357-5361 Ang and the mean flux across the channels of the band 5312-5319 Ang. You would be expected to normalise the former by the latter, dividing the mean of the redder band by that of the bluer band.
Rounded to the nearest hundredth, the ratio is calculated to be 1.10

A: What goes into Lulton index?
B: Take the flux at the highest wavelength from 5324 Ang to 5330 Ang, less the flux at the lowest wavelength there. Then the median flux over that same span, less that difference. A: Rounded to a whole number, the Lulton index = 11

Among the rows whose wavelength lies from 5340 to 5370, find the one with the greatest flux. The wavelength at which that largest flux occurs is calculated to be 5360.37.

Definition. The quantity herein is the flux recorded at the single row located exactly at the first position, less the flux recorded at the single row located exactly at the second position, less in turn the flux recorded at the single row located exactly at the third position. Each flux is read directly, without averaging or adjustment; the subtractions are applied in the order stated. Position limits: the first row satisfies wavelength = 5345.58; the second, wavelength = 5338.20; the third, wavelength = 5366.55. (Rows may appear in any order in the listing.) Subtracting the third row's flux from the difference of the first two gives -17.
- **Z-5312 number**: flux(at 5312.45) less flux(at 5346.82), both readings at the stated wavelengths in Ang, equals -2.1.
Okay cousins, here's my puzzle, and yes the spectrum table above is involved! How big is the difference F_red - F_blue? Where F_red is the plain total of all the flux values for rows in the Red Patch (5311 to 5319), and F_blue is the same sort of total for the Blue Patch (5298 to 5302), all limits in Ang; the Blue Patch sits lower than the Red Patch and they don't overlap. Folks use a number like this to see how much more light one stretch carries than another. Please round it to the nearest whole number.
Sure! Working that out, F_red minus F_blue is 71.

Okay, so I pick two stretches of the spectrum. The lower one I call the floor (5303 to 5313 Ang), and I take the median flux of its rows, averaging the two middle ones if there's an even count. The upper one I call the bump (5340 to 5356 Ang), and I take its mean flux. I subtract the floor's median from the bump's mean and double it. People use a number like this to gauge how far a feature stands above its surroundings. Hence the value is 1.6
